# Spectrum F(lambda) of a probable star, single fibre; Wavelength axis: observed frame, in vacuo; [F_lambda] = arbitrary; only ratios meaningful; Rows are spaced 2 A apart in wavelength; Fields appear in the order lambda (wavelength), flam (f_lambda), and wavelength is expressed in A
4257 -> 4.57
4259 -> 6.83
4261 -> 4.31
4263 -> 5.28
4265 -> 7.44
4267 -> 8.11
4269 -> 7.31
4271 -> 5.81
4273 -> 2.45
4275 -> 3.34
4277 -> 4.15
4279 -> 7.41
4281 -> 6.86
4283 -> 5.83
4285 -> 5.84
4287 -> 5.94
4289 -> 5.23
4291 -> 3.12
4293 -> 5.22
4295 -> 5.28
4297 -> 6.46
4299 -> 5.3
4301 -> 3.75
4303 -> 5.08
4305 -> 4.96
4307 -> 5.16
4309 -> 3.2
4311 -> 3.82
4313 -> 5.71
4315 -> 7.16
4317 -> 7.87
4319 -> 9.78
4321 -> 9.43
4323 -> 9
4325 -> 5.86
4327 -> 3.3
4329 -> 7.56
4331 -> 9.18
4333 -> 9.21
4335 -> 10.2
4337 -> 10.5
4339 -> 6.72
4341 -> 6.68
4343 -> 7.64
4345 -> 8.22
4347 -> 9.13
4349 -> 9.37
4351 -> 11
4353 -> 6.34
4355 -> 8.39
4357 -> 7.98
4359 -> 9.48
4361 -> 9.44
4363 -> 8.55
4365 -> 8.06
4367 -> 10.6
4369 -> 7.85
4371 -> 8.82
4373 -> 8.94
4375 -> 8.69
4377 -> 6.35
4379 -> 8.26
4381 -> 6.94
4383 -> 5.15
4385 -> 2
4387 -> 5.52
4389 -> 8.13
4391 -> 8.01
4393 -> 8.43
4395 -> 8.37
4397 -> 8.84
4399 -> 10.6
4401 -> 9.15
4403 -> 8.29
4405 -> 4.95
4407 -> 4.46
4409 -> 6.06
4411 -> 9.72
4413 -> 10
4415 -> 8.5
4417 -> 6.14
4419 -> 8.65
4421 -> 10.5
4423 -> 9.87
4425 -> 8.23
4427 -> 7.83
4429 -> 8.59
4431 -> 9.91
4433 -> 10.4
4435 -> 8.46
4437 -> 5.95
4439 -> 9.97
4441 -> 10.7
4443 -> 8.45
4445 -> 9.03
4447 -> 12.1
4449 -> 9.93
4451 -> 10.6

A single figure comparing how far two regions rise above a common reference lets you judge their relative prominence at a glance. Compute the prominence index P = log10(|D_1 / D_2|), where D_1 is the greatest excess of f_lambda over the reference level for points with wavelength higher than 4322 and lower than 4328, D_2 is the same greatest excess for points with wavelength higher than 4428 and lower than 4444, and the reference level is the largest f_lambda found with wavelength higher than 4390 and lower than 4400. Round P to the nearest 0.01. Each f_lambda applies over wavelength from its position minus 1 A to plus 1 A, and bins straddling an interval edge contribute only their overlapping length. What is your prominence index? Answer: 1.20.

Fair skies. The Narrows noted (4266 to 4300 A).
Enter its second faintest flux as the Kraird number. 3.12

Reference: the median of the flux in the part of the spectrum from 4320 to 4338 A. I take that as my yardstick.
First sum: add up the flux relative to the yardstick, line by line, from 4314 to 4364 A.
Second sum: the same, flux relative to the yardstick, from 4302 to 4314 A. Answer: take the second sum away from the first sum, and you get 20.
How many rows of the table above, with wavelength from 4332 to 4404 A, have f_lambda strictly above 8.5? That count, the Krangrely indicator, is 16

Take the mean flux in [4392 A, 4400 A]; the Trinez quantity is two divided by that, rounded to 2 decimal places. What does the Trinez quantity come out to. 0.22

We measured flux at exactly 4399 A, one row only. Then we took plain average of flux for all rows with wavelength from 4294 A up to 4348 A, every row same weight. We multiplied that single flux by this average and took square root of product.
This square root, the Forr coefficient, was 9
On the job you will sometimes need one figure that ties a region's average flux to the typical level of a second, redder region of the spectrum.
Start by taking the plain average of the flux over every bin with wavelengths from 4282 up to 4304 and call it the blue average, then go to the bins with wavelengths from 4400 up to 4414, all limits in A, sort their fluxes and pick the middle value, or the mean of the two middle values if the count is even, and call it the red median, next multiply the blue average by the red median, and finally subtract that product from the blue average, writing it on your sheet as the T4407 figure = -38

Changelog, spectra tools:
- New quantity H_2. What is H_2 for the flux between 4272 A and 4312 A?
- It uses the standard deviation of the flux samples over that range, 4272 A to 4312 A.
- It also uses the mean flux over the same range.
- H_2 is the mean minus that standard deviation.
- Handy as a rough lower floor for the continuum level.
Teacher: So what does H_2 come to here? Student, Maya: 3.6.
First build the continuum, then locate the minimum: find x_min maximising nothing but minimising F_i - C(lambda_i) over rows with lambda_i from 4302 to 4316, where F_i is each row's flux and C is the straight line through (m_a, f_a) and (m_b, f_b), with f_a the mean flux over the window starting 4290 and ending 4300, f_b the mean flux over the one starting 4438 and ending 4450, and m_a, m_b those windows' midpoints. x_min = 4309 A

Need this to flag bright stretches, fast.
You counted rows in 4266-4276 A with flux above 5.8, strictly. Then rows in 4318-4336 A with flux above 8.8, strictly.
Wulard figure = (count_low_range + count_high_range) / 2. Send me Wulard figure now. 4.5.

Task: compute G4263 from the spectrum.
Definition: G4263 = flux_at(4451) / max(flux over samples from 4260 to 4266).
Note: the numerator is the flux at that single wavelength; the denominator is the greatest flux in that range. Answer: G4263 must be 1.42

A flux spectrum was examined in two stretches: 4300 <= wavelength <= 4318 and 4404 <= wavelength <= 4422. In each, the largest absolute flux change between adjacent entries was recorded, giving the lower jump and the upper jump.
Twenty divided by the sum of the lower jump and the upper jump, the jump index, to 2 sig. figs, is 3.6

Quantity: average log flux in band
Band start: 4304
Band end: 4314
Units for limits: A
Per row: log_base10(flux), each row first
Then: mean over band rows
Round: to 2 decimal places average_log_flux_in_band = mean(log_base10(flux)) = 0.65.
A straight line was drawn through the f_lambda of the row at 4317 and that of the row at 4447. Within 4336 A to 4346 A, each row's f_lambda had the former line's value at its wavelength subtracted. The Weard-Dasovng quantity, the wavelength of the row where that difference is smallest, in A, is 4341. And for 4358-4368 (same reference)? 4365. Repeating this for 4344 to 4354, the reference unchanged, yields 4353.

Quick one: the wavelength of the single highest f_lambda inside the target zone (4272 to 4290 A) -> 4279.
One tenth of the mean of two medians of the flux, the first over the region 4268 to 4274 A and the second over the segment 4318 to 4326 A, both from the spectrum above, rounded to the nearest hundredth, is 0.75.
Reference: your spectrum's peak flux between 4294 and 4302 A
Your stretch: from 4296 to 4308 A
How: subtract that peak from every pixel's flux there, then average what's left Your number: -1.3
